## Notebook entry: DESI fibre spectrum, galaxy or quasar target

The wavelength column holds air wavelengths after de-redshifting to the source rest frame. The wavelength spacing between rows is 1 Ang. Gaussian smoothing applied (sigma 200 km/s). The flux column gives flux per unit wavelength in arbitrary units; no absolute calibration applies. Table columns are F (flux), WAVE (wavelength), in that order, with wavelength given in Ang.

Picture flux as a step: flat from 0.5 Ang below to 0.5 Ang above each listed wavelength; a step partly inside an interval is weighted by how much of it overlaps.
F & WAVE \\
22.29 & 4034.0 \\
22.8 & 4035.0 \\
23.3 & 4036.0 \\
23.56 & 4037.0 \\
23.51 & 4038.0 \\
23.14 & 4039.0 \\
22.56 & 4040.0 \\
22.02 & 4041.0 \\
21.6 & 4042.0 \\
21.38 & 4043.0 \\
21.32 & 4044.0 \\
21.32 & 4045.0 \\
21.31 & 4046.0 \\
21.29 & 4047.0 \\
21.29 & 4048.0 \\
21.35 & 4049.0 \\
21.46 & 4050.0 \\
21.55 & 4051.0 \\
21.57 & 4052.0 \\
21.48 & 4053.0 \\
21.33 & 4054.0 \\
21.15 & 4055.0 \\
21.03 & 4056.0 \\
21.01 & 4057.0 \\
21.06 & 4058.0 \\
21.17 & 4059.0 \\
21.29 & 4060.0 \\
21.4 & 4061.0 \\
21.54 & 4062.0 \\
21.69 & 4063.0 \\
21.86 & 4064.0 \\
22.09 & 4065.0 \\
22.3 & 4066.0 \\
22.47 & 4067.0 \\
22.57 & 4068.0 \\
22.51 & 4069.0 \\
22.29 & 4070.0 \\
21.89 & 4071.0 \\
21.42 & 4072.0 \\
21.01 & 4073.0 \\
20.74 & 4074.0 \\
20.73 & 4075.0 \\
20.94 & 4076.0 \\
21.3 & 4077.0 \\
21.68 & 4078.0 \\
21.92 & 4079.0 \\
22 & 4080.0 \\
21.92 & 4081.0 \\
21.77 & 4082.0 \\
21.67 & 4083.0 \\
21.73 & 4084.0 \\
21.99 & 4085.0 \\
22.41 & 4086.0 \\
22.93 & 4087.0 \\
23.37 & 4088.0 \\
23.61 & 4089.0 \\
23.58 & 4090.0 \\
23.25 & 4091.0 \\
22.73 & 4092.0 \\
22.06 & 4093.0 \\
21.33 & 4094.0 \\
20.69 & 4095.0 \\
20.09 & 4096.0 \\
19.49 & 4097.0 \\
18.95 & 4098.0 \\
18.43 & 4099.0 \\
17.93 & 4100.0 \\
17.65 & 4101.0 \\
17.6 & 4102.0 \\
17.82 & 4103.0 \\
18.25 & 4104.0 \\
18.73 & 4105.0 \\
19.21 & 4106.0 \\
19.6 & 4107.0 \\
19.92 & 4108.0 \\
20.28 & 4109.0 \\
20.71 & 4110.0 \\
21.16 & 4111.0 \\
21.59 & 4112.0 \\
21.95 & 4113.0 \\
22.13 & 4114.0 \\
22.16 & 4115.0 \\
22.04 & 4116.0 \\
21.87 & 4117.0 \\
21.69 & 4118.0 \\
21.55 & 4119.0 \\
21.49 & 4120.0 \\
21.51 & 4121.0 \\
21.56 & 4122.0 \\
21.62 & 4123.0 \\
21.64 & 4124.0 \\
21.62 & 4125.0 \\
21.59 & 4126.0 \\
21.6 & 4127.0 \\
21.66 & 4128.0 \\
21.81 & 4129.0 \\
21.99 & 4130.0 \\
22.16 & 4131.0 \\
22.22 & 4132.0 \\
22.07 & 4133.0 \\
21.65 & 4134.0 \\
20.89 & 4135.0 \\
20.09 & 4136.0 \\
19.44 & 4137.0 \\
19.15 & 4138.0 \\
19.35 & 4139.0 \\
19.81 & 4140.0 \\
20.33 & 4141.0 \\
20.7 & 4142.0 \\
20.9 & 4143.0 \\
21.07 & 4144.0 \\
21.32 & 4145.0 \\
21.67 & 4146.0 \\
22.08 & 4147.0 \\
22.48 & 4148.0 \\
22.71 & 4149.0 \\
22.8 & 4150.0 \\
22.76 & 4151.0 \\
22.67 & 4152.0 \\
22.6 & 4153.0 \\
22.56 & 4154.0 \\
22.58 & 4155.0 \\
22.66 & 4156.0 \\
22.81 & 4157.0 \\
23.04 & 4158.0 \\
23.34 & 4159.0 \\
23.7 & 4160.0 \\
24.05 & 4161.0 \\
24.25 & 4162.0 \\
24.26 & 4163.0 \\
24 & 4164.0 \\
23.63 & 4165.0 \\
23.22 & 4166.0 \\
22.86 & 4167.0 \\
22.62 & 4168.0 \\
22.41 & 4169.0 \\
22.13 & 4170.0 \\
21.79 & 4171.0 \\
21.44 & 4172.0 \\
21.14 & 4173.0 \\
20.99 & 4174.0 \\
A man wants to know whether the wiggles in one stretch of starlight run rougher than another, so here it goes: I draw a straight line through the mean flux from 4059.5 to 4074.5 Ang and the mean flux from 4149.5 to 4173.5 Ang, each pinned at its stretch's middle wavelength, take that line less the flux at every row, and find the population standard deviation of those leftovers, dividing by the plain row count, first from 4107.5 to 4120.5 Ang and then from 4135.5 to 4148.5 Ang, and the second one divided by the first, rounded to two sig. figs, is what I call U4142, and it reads 1.5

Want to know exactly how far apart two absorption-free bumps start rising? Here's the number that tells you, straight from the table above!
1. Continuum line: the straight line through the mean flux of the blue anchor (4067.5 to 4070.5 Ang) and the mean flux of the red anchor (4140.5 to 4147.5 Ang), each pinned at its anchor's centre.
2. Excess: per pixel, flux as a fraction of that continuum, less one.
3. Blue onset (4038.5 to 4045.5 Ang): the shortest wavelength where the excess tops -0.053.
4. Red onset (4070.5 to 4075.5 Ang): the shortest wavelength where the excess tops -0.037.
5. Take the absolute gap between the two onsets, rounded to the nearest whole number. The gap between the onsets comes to 32 Ang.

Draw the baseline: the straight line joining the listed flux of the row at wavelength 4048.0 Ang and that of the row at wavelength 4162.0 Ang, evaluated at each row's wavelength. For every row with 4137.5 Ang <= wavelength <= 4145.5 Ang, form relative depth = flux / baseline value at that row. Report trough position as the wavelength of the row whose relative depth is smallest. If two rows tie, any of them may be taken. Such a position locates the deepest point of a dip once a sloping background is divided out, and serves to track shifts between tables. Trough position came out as 4138.0 Ang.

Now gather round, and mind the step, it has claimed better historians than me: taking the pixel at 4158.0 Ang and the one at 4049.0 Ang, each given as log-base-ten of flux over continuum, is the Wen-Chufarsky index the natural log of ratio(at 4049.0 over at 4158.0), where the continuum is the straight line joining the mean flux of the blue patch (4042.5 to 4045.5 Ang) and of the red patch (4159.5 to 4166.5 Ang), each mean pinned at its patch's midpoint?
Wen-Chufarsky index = -1.9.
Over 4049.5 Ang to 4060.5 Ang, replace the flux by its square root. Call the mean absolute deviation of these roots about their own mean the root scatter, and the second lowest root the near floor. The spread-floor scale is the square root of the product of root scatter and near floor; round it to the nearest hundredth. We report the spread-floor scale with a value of 0.30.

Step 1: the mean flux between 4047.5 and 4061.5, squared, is 454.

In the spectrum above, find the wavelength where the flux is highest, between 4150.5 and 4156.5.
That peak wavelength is 4151.0 Ang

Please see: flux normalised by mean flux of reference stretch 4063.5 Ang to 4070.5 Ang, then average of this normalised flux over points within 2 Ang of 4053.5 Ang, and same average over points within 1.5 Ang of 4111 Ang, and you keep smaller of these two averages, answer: 0.95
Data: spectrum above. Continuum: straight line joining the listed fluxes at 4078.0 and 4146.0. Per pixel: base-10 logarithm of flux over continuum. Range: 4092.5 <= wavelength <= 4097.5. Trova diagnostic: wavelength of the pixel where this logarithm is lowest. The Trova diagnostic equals 4097.0 Ang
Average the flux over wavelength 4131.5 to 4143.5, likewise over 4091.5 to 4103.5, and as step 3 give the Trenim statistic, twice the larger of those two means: 41.1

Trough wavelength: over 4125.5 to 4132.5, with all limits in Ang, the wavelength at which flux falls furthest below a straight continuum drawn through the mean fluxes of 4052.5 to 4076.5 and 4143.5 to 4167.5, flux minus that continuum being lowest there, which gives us 4127.0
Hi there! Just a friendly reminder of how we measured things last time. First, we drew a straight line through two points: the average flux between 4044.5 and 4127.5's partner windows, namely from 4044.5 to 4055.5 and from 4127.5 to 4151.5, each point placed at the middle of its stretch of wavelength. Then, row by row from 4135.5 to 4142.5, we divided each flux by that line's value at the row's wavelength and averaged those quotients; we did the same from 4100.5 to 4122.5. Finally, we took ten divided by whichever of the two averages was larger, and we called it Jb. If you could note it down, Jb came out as 10.4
